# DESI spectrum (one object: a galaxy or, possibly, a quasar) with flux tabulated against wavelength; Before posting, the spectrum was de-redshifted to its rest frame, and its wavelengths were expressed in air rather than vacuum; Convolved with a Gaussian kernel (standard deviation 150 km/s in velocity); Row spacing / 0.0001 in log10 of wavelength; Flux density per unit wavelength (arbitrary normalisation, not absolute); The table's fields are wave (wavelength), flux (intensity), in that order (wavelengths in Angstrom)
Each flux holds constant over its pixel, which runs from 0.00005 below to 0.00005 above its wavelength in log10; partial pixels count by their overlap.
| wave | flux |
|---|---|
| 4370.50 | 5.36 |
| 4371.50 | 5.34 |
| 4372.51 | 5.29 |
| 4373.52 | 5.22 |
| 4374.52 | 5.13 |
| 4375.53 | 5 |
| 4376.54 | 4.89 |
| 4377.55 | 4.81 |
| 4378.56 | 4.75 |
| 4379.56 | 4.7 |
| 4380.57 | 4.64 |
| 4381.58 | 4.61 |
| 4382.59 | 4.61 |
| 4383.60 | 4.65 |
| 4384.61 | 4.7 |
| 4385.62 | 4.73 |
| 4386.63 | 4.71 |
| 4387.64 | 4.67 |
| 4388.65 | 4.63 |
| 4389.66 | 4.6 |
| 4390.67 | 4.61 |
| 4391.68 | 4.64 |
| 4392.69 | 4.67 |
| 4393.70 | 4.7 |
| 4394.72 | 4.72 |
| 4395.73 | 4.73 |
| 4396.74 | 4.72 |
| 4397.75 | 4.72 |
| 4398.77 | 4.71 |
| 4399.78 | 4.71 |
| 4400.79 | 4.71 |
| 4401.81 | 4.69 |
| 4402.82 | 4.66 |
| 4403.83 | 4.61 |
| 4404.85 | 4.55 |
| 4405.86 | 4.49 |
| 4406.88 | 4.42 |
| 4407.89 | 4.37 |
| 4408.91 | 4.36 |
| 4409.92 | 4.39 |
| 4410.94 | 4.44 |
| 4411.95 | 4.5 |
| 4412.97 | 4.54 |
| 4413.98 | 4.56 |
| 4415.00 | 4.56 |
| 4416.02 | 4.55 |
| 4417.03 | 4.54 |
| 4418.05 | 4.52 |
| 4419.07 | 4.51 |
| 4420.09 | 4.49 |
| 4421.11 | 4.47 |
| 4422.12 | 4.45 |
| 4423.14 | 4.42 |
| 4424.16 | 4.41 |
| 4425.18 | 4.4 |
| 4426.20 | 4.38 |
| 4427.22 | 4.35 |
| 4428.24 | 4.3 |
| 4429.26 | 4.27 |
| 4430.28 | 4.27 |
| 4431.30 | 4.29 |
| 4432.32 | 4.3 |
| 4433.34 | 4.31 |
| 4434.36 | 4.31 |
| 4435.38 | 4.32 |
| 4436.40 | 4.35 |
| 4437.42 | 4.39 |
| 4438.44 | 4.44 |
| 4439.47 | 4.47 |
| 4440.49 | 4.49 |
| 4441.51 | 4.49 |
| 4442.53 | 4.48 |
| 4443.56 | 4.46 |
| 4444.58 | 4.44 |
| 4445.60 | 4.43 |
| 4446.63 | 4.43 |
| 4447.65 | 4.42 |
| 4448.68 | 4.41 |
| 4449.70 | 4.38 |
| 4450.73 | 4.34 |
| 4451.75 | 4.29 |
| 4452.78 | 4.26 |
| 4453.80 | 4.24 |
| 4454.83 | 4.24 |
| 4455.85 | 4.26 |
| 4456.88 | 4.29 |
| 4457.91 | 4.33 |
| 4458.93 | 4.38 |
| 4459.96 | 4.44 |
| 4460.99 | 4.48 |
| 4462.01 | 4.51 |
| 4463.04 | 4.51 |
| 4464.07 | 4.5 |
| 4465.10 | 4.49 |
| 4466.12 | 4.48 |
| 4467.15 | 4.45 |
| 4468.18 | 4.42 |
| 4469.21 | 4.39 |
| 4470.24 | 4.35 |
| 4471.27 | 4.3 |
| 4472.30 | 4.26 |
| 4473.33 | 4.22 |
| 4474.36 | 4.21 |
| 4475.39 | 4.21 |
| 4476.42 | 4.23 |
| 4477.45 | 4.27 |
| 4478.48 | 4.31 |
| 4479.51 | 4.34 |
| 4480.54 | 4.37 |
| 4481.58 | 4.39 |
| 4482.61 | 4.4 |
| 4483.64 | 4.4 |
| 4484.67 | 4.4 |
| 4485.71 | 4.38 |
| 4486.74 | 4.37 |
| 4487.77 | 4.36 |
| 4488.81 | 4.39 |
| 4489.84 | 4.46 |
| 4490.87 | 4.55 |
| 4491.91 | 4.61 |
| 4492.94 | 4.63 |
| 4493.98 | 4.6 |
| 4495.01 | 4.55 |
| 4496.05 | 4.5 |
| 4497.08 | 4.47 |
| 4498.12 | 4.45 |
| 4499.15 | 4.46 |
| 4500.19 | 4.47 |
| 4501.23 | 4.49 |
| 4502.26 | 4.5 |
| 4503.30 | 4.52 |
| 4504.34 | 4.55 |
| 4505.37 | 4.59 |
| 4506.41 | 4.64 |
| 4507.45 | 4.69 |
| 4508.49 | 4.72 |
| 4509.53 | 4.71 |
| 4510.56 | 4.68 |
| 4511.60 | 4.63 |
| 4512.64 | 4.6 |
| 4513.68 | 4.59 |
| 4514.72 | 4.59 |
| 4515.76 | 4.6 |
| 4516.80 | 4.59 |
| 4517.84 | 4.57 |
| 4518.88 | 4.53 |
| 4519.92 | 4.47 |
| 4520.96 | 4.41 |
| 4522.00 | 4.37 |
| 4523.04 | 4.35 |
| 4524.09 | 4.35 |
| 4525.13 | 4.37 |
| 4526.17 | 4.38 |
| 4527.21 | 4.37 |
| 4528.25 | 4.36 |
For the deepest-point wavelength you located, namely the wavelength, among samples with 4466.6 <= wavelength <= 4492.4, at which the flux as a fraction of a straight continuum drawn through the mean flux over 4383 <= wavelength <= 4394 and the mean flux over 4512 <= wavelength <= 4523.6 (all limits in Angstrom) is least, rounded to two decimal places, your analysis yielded 4474.36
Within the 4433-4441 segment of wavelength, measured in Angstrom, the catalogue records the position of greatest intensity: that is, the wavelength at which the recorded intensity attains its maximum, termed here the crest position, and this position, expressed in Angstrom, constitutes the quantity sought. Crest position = 4440.49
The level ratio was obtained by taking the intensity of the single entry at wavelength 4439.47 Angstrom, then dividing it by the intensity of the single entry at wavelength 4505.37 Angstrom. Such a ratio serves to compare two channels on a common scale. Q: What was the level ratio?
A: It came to 0.97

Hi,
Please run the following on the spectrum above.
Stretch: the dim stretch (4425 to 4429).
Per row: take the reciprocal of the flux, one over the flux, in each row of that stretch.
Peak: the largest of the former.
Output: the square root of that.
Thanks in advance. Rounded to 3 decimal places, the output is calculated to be 0.482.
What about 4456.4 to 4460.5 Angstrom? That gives 0.483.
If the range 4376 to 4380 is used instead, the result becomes 0.461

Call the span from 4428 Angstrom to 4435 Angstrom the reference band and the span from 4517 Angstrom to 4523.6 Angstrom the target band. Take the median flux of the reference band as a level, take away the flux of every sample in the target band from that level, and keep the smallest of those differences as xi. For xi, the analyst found -0.27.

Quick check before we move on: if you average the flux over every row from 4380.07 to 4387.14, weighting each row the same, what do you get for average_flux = 4.66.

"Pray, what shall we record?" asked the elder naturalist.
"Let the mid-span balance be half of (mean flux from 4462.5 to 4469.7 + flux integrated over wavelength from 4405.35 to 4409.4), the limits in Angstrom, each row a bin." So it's 11.2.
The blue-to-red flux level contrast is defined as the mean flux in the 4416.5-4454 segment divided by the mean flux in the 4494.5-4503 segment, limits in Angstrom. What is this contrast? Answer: 0.98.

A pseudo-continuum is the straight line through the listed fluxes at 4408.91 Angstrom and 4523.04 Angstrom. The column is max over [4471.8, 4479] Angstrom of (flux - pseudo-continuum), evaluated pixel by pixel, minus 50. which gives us -50.0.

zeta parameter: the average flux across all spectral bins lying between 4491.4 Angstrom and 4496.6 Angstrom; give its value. 4.58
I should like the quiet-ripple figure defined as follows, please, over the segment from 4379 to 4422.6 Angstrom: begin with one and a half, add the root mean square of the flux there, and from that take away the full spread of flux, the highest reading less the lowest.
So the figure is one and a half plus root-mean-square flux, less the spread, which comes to 5.73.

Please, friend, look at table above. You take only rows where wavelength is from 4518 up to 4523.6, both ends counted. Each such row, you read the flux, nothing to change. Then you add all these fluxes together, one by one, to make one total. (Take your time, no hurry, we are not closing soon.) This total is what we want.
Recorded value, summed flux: 22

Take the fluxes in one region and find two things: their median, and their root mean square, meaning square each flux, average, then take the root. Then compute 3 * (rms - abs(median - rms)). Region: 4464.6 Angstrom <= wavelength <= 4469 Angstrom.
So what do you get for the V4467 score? 13.4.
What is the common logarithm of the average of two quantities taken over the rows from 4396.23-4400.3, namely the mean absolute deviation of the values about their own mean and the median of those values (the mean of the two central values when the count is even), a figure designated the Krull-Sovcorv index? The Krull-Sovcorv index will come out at 0.37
